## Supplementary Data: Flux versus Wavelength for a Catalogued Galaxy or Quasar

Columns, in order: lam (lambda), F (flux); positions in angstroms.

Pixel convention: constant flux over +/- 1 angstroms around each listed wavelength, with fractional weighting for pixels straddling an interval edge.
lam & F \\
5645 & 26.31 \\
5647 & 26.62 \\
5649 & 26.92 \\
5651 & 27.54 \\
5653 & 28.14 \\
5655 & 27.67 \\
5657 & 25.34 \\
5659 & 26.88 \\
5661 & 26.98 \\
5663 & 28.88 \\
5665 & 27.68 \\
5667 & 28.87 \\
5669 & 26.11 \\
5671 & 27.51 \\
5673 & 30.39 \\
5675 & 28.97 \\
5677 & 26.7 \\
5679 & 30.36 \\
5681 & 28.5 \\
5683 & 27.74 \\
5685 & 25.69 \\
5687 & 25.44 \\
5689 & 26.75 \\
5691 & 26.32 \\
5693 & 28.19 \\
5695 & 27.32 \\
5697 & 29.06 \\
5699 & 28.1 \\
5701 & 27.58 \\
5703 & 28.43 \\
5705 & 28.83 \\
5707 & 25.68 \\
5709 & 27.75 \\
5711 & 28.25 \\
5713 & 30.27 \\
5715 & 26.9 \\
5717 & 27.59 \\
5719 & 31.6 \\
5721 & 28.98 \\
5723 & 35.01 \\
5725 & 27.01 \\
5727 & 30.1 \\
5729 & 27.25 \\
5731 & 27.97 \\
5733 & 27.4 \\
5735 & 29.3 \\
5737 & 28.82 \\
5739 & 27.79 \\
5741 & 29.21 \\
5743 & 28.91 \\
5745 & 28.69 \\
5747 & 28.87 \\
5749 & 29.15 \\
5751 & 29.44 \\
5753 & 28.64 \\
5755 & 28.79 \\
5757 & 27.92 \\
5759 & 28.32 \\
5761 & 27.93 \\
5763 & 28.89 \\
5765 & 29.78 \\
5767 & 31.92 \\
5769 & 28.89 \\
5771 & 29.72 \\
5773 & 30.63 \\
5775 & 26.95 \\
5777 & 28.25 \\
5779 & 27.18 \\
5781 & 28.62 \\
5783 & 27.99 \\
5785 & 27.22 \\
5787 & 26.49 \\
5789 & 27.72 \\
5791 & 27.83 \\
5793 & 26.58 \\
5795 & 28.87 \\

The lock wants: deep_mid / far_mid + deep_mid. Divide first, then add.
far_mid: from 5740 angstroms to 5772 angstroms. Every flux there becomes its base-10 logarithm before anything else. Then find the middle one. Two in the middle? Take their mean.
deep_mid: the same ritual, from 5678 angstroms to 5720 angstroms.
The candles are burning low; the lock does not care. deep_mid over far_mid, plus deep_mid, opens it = 2.43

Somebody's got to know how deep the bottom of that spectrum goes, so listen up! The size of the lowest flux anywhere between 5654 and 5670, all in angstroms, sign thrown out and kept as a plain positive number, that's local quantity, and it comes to 25.3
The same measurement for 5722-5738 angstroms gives 27.0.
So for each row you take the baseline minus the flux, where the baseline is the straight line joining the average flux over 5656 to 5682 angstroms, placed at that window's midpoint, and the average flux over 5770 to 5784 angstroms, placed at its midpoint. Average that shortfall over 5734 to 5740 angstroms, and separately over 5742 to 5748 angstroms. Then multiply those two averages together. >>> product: 0.18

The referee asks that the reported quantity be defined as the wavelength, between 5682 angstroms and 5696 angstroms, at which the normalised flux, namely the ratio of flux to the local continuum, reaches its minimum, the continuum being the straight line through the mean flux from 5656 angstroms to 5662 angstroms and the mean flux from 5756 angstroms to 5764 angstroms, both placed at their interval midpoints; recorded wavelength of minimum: 5687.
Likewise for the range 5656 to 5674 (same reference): 5657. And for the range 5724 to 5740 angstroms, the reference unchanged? 5725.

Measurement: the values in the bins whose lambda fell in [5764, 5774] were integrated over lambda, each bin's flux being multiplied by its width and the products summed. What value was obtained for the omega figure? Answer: 302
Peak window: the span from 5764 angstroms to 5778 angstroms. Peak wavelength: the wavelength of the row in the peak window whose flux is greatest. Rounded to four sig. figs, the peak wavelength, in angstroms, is 5767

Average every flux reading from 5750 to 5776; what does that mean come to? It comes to 29.1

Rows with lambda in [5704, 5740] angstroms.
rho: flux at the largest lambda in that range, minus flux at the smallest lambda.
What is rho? -1.0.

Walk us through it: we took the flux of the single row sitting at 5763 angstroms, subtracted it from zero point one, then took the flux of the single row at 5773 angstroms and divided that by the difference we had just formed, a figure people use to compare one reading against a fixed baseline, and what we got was -1.06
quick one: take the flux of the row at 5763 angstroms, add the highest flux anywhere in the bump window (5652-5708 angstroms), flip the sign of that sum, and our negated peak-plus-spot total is -59.3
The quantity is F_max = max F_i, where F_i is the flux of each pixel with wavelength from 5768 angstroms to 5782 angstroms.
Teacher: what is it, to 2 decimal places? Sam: 30.63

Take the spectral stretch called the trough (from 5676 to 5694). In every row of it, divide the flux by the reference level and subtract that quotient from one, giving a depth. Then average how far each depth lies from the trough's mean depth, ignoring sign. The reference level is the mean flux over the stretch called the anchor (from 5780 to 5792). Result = 0.045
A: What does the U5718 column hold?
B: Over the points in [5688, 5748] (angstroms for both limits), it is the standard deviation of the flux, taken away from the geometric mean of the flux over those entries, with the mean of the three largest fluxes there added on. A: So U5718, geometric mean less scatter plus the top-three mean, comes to 59.0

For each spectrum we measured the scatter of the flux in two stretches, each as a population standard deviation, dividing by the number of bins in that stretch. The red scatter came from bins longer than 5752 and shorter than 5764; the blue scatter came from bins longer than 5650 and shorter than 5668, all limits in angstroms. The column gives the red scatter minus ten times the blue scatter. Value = -10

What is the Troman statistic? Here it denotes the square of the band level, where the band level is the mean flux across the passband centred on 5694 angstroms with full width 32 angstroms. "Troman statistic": 762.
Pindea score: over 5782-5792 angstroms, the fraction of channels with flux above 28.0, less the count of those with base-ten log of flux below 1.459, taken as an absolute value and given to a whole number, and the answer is 5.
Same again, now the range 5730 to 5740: 3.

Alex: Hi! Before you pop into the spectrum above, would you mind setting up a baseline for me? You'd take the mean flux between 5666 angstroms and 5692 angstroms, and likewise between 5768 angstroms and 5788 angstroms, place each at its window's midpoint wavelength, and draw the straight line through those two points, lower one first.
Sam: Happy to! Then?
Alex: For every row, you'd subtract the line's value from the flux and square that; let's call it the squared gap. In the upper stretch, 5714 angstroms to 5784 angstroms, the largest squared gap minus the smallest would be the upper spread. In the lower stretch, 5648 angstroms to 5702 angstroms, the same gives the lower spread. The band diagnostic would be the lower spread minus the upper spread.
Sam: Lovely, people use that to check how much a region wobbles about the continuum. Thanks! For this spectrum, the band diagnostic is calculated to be -43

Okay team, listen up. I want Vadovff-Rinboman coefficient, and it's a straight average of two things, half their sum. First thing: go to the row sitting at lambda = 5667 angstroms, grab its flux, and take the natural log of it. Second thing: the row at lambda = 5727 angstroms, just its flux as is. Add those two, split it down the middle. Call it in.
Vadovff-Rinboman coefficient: 16.7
